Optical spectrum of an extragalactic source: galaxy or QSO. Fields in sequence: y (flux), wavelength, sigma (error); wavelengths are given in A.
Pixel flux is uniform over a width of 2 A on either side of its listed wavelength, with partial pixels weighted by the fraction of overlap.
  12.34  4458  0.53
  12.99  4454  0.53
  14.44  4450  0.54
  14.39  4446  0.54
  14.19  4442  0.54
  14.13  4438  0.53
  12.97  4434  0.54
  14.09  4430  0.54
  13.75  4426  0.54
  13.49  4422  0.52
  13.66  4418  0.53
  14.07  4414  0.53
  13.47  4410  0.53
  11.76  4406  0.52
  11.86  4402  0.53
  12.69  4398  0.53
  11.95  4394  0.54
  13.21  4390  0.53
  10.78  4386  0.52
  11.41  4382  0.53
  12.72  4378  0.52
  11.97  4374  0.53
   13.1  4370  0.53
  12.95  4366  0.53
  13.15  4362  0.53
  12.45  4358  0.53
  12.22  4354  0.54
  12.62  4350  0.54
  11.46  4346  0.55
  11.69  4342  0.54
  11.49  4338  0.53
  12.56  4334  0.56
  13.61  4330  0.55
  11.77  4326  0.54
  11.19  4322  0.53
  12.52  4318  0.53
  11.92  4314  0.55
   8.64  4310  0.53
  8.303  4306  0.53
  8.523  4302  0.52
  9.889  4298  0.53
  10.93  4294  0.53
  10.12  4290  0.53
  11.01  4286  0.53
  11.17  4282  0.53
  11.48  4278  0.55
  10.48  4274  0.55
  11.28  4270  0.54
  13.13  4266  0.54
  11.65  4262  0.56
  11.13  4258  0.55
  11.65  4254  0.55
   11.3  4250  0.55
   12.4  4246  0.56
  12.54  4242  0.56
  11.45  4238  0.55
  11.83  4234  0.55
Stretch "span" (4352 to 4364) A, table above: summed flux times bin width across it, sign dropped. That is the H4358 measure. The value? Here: 151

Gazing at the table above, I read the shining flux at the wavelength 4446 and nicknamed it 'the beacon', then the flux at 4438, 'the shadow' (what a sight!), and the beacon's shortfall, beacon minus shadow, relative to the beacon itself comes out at 0.018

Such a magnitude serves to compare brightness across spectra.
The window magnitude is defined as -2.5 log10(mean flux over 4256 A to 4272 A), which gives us -2.68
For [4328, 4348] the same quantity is -2.71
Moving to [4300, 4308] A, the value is -2.31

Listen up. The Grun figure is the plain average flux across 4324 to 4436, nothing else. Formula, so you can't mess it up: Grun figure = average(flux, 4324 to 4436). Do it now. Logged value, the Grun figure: 12.6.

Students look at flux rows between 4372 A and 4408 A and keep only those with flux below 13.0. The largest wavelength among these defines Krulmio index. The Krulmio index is 4406 A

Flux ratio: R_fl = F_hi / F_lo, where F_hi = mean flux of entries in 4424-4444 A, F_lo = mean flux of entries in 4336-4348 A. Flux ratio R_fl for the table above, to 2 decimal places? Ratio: 1.20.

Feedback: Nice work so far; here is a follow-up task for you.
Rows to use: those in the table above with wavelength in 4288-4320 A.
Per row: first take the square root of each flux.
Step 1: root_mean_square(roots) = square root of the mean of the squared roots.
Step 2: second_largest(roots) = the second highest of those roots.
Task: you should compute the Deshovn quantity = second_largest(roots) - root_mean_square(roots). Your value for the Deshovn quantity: 0.27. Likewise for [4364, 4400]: 0.11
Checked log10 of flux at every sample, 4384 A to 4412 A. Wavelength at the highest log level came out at 4410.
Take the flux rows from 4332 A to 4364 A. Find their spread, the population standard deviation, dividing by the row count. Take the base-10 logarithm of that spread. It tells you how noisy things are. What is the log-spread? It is -0.25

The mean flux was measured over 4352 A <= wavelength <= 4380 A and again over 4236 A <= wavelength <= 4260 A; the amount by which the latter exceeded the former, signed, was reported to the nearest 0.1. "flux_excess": -0.9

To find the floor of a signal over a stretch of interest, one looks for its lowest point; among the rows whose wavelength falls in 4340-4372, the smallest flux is 11.46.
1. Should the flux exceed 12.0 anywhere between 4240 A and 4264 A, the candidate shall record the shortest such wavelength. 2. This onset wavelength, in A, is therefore 4242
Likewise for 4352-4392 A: 4354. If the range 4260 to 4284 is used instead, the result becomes 4266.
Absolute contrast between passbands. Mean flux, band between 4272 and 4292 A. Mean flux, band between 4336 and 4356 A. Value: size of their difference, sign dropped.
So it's 1.0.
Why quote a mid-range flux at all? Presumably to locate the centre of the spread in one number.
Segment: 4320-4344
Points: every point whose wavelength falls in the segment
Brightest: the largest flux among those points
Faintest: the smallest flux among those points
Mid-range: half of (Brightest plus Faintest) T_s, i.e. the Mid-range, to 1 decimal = 12.4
